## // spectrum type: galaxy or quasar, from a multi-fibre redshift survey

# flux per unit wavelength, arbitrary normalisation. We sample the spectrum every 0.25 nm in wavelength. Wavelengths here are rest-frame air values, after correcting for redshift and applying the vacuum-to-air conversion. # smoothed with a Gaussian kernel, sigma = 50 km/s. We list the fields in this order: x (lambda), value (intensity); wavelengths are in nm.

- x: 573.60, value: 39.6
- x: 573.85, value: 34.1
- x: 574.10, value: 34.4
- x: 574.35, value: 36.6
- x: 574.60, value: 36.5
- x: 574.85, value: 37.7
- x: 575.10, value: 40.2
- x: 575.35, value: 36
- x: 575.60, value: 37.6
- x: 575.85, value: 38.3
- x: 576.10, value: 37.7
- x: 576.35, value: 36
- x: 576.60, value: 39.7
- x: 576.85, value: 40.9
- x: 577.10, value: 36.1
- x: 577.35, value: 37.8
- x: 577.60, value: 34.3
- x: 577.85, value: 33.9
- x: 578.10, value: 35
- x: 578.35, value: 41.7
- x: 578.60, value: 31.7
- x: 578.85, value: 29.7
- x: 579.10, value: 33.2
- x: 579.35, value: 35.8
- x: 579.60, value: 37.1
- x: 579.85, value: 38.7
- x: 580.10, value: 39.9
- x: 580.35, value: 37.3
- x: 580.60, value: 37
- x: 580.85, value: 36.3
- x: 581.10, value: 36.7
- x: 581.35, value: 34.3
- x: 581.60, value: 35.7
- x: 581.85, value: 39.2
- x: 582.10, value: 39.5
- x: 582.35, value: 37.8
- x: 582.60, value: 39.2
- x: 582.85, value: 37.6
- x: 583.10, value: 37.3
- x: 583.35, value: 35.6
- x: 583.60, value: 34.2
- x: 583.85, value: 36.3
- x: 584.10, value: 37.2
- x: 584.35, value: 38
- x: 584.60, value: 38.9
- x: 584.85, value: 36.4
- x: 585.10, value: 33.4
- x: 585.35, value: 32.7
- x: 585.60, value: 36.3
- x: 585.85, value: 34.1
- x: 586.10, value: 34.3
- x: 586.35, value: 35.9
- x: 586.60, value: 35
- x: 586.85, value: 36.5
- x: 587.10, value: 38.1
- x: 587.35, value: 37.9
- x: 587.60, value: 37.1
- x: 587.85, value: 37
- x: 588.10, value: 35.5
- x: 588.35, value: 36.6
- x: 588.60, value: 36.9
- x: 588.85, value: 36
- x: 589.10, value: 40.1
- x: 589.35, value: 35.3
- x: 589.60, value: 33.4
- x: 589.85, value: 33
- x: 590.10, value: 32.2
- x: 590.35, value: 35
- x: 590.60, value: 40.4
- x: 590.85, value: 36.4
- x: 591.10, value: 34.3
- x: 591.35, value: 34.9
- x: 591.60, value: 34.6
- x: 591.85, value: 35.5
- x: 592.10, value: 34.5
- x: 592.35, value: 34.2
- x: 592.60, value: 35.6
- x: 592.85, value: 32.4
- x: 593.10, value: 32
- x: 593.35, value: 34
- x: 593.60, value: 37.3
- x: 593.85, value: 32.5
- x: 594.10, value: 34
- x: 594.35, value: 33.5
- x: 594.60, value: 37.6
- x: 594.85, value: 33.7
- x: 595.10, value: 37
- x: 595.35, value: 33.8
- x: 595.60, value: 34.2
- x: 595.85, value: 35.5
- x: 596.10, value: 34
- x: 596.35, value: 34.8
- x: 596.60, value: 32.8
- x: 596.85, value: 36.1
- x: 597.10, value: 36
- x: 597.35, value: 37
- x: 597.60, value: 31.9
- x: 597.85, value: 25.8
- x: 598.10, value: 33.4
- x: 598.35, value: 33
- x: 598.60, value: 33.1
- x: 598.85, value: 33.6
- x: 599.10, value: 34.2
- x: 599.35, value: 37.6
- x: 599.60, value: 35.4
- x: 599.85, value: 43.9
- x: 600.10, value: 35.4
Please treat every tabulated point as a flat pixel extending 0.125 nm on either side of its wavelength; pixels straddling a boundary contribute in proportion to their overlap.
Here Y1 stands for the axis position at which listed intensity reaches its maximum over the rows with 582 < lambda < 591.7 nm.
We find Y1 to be 590.60 nm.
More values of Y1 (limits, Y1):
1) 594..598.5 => 594.60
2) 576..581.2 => 578.35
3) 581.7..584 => 582.10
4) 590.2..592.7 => 590.60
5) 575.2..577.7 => 576.85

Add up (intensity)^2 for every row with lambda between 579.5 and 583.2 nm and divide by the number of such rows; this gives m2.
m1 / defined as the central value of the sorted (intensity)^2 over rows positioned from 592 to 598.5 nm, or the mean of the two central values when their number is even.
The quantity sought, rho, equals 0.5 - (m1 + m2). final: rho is -2569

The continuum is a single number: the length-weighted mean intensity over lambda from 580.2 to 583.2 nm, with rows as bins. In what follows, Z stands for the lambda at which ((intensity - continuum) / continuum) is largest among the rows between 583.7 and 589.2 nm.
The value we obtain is 589.10 nm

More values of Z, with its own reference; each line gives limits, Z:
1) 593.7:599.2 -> 594.60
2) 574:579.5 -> 578.35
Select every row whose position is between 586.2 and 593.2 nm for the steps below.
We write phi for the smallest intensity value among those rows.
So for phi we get 32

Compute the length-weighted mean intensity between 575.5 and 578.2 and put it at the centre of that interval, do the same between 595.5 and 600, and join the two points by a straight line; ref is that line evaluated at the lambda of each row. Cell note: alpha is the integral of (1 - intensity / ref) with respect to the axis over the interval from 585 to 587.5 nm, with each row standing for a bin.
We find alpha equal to 0.033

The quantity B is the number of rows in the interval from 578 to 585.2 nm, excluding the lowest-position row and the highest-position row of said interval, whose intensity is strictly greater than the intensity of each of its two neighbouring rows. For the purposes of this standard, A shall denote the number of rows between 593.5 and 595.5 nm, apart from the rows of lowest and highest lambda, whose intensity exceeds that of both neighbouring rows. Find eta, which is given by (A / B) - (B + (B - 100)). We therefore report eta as 88.5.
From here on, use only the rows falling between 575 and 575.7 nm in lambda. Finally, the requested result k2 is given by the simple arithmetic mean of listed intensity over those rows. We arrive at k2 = 37.9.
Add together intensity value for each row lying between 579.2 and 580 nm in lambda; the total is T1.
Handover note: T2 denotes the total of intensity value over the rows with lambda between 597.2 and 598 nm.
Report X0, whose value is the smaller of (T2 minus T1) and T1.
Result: -17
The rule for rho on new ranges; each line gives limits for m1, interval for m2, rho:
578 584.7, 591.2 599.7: -2556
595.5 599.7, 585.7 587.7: -2475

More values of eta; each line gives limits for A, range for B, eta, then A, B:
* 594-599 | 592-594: 99.5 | 7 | 2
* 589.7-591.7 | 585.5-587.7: 97.0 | 2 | 2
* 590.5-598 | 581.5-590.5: 85.4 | 11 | 8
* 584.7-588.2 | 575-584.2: 84.4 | 3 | 8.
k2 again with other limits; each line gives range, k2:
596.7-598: 33.4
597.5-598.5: 31.0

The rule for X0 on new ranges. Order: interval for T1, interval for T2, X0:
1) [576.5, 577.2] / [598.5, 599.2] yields -16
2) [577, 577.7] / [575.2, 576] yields 4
